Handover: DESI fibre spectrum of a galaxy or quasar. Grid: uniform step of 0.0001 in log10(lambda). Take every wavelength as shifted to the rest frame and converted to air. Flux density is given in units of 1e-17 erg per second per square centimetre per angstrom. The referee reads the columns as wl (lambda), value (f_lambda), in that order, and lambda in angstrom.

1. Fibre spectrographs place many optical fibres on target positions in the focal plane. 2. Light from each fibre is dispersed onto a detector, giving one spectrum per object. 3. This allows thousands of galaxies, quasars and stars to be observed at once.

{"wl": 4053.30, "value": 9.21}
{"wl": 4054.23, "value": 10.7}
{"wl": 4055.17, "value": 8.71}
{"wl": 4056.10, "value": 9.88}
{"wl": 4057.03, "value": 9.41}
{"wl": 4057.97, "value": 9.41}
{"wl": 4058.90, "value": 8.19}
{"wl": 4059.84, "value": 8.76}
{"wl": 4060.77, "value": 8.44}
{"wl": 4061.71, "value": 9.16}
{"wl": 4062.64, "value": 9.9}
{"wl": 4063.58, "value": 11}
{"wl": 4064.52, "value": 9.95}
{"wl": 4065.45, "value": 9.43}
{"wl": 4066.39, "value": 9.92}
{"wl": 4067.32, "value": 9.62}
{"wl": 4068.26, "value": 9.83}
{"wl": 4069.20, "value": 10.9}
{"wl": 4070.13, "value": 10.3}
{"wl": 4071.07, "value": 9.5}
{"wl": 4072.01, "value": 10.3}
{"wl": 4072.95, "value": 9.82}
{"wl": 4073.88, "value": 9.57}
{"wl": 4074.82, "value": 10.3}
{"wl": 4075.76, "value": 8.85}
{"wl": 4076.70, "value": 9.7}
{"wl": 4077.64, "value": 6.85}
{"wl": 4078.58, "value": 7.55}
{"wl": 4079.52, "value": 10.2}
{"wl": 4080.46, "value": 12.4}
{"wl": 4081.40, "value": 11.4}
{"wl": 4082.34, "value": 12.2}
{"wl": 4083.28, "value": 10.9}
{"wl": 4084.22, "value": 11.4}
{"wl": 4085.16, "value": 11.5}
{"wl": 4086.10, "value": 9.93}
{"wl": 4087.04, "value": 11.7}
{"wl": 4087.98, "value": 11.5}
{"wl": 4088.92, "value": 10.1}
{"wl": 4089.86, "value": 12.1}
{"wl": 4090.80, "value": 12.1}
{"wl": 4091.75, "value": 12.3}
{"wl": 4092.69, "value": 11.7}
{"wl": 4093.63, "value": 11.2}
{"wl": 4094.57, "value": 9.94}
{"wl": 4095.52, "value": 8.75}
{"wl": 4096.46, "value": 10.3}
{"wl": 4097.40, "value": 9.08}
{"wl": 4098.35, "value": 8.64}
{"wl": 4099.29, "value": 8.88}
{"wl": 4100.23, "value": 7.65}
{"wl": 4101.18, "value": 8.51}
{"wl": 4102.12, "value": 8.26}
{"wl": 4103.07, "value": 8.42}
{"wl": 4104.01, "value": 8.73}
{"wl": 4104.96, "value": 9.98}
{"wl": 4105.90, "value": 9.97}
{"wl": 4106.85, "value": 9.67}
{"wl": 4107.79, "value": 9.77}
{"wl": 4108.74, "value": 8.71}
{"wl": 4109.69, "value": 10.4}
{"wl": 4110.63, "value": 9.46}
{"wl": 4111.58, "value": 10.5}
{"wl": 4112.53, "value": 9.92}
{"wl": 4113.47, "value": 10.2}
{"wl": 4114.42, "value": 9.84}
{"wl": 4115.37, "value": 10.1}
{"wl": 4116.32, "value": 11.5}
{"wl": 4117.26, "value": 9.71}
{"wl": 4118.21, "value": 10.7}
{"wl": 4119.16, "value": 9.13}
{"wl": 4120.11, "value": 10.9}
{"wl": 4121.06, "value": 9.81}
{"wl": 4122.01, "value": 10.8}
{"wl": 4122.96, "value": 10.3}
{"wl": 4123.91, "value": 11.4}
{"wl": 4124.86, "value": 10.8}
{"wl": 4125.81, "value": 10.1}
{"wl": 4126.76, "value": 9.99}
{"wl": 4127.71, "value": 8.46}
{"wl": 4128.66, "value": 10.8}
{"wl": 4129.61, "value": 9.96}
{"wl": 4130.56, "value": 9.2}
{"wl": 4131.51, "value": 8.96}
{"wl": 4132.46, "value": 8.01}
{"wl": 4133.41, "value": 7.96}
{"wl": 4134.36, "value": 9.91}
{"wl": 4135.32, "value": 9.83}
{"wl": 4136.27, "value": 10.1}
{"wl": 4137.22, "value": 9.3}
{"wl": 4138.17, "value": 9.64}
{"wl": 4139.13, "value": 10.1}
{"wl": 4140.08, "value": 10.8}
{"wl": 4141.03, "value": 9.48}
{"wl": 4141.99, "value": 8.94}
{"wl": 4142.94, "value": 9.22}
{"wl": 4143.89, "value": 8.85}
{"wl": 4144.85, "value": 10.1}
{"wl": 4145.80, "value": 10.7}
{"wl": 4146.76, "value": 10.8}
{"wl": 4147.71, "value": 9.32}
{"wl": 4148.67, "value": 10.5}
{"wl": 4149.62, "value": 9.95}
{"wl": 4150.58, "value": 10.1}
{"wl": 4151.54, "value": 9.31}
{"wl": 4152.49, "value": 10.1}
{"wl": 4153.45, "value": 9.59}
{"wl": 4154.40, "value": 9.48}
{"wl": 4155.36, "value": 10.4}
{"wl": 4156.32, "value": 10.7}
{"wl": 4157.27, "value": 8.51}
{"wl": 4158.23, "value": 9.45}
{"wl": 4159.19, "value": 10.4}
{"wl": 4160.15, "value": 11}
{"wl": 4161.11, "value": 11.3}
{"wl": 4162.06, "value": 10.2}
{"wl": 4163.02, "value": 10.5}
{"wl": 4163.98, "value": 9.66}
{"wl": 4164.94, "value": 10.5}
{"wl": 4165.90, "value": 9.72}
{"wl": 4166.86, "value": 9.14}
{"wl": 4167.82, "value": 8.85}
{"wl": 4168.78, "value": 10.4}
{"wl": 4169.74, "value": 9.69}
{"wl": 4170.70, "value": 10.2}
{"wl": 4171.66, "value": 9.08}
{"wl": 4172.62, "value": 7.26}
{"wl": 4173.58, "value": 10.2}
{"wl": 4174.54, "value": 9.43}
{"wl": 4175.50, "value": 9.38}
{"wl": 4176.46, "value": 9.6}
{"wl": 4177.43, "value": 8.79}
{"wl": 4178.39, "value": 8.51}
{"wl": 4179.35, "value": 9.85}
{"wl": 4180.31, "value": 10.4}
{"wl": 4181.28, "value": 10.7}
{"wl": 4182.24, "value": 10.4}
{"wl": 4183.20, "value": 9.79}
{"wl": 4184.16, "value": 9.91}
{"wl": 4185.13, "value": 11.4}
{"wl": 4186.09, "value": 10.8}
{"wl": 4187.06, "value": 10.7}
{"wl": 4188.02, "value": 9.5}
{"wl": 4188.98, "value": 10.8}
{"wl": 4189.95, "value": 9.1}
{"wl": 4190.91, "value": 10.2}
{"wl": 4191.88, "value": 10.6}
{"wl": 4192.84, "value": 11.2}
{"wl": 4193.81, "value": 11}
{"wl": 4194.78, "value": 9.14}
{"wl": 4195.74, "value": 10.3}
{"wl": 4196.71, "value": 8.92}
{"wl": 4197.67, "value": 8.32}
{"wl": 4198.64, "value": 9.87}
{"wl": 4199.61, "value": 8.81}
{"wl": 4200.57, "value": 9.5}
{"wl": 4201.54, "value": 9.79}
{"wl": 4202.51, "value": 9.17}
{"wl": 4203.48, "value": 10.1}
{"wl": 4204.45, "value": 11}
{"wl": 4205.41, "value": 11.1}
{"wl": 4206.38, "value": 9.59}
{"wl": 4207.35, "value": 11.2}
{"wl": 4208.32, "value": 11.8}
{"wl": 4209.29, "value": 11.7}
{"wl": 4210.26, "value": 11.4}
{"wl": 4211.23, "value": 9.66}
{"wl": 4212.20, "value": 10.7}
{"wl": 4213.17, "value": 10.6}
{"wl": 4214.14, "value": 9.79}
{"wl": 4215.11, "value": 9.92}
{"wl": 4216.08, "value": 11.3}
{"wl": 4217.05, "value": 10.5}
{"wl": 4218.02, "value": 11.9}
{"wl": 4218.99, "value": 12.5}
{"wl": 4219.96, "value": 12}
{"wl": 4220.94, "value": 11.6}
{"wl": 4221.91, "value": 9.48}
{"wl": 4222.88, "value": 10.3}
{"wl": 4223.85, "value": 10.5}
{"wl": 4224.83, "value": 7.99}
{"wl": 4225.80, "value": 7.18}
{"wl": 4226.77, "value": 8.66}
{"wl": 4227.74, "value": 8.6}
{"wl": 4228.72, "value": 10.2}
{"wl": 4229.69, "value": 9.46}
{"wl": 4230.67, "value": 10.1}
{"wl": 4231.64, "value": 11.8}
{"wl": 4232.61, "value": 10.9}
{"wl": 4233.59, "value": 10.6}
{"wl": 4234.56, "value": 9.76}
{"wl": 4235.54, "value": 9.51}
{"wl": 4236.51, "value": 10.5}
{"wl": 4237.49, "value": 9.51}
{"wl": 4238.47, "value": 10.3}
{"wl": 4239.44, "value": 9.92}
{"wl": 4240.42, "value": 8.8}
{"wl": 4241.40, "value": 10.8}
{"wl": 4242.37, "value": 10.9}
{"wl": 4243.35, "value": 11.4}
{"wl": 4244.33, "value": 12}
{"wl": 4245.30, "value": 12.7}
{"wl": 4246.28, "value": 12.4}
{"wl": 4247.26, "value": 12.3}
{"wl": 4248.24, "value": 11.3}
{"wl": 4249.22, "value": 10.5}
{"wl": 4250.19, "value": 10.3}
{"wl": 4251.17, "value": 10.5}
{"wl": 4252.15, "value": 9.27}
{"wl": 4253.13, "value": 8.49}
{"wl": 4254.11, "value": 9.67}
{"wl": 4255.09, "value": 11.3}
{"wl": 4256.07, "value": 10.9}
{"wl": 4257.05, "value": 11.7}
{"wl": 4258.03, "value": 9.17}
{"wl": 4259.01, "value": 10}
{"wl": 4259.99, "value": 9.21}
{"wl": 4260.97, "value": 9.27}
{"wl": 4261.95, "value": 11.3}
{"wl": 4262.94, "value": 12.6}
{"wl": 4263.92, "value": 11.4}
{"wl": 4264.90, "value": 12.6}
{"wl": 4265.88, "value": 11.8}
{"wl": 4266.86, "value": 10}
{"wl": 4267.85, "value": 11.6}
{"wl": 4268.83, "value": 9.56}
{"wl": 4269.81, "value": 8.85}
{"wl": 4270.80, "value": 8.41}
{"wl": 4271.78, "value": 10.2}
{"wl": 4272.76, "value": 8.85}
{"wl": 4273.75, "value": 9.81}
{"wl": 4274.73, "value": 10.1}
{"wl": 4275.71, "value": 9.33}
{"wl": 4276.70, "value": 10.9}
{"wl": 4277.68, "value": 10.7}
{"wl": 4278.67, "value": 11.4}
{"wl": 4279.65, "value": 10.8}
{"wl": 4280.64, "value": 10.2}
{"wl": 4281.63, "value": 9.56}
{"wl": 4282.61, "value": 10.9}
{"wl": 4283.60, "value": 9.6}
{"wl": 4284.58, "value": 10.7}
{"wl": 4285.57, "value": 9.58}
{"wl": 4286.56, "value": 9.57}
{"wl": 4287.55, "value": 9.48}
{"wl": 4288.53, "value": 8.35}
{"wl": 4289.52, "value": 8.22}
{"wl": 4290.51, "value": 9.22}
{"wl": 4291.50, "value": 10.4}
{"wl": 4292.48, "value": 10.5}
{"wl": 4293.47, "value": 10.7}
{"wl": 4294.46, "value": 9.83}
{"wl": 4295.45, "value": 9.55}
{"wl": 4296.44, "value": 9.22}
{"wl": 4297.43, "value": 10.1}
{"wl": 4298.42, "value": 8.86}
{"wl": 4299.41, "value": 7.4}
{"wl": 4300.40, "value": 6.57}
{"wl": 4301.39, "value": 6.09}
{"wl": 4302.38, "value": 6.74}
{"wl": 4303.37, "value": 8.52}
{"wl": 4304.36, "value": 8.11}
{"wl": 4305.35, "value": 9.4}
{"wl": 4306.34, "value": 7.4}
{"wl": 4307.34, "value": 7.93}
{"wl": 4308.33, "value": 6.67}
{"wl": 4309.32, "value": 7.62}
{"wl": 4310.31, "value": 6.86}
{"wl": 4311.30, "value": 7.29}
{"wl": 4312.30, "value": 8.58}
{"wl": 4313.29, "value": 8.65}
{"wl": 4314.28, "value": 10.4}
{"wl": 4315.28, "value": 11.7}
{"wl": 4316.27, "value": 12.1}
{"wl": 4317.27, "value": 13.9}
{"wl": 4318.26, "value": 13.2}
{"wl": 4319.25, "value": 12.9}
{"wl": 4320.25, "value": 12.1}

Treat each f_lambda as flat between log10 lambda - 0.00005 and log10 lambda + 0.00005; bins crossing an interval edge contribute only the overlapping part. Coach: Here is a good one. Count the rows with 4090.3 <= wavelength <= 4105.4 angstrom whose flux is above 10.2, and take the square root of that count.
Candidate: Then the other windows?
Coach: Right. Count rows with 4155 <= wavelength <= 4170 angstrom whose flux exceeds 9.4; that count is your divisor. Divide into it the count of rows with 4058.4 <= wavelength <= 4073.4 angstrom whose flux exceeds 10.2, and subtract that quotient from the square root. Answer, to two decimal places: 1.93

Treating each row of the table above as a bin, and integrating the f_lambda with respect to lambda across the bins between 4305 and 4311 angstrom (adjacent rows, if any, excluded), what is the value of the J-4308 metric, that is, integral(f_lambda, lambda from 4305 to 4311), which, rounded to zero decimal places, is 46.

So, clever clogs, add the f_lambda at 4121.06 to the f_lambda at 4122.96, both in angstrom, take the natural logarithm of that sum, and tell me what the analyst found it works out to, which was 3.00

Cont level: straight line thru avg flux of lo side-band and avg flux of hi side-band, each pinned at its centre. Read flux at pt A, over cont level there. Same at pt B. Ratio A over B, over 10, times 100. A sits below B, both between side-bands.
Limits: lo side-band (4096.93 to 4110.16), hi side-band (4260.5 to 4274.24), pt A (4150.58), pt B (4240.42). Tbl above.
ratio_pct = 12.4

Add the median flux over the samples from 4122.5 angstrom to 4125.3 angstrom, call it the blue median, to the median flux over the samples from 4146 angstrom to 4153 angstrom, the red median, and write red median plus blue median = 20.9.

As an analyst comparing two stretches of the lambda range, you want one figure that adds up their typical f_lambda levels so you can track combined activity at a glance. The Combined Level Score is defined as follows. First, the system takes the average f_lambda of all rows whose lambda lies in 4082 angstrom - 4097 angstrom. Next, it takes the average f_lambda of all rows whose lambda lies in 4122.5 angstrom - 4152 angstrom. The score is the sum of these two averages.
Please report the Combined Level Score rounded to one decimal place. 20.9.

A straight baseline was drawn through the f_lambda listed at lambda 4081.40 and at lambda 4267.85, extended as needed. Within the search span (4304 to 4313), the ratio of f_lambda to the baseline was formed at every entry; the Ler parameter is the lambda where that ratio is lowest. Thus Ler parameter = 4308.33 angstrom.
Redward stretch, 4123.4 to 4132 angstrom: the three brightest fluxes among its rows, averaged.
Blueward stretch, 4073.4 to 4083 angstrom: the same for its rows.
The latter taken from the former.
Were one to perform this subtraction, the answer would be -1.0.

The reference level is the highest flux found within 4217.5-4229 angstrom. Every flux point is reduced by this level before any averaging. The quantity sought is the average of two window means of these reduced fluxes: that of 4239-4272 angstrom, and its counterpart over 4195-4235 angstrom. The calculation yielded -2.1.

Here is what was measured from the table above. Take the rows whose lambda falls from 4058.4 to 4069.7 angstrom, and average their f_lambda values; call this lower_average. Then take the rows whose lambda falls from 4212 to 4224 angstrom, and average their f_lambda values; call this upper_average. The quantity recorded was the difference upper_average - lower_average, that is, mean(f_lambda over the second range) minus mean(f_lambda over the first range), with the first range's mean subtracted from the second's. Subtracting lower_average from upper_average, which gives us 1.3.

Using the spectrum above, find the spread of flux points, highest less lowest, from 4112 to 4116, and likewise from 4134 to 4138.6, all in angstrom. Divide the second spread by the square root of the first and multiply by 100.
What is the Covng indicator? 133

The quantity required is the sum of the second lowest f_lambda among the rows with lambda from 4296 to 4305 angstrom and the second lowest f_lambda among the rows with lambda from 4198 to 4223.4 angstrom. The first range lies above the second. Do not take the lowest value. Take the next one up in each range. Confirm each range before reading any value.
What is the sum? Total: 15.7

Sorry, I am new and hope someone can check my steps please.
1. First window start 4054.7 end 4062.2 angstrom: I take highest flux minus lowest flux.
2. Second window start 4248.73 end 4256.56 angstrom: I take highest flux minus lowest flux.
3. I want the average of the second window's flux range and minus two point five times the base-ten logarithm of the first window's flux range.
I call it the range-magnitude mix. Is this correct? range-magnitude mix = 1.12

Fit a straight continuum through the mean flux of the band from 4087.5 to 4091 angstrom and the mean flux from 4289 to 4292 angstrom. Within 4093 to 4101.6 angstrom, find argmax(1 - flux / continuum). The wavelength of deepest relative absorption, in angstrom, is 4100.23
